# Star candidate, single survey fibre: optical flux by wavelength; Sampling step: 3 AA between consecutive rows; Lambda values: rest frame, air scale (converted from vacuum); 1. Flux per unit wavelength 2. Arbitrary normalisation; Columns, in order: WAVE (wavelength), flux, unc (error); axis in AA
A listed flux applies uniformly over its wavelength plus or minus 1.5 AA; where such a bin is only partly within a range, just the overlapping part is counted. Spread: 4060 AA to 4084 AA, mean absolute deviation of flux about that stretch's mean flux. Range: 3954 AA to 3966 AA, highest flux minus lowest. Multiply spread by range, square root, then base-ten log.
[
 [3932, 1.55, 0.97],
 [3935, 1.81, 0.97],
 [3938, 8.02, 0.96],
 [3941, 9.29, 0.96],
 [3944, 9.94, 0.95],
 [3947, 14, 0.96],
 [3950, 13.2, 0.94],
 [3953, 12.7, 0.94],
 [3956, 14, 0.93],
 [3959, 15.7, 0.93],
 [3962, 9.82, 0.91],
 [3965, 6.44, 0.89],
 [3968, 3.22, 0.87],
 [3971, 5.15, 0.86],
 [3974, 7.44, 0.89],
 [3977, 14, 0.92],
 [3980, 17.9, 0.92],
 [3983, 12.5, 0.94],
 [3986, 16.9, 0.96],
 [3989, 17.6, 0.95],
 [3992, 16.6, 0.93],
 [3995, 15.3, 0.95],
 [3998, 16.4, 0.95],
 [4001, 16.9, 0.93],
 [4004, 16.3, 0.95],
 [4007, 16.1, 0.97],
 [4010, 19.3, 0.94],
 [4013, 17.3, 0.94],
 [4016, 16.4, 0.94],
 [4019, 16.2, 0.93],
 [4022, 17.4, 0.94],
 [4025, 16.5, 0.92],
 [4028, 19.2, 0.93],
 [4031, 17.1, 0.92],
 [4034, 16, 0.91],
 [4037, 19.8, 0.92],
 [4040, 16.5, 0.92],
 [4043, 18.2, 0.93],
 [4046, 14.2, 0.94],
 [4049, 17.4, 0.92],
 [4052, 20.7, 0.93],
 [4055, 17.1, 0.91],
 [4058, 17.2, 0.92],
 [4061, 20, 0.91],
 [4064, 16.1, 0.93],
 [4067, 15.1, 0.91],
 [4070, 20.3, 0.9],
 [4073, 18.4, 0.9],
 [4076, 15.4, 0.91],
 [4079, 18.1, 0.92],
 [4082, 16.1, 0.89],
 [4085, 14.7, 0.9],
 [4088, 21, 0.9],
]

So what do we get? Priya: 0.61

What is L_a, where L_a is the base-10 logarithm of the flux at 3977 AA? 1.15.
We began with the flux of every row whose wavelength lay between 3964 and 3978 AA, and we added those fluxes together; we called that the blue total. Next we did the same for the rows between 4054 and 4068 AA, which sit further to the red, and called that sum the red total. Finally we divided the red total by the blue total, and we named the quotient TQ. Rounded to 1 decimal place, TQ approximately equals 2.4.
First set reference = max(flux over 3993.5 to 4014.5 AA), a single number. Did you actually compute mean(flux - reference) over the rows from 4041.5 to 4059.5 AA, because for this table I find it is -1.83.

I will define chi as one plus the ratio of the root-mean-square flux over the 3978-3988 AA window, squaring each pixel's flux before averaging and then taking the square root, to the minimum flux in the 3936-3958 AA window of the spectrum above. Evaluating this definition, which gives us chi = 3.0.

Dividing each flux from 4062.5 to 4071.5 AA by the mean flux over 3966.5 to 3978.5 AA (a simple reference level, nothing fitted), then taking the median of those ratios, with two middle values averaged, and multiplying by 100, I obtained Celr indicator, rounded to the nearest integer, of 216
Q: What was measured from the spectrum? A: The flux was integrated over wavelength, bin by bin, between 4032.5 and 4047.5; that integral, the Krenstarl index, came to 254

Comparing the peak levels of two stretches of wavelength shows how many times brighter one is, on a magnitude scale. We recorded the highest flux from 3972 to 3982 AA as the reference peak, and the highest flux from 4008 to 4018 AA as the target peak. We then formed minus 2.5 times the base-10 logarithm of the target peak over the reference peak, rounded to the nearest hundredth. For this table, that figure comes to -0.08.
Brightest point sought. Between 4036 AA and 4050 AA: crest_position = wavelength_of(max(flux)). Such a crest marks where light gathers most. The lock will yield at 4037 AA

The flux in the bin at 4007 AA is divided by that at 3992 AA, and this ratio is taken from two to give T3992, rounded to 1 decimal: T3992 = 1.0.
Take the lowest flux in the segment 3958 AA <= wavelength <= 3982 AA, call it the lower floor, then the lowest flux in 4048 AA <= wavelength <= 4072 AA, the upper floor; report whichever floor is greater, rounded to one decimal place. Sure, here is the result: 15.1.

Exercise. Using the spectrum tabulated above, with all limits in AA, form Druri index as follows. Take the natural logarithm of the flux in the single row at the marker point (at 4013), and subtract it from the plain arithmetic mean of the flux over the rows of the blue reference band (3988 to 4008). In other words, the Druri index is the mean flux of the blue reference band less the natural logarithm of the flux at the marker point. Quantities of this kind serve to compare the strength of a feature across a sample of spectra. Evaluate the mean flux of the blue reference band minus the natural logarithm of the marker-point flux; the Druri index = 13.6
